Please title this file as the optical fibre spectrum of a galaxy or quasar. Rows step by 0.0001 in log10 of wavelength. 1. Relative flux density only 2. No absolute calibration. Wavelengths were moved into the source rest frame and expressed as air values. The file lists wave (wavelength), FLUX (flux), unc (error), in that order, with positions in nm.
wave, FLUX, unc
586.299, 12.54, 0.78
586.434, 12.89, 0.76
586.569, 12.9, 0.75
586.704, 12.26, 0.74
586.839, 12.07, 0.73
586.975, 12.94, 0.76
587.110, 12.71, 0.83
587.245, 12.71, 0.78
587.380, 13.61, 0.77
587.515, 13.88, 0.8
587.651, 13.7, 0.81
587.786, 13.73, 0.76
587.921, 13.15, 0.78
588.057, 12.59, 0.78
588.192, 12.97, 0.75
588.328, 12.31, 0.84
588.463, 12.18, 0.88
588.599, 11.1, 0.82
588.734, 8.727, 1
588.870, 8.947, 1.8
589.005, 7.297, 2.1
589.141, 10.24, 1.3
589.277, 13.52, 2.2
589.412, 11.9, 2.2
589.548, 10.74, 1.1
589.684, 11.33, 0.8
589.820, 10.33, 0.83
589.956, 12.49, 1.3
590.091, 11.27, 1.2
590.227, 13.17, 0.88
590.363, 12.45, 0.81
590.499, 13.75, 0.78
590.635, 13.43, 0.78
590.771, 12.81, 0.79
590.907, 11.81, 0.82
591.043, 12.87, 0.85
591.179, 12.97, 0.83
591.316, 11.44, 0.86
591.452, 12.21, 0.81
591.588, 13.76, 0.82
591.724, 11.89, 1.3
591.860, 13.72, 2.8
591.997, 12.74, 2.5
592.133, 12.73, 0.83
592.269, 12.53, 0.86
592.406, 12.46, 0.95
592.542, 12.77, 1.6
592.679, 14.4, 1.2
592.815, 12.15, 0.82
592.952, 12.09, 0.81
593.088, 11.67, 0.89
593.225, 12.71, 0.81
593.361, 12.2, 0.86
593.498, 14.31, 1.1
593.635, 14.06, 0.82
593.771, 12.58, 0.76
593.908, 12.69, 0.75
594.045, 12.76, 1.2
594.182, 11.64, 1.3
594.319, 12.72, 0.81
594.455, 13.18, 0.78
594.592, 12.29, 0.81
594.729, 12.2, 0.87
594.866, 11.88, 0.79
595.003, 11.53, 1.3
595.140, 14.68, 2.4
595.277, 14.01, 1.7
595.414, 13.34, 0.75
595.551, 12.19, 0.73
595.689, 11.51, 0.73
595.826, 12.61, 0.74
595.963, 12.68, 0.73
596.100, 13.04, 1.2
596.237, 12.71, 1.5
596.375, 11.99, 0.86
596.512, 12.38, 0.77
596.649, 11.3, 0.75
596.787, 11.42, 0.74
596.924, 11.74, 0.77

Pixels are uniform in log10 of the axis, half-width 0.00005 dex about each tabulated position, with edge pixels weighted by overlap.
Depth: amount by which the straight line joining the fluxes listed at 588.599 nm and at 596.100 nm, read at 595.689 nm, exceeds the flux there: 1.4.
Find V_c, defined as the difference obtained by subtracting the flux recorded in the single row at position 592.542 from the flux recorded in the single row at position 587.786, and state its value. 1.0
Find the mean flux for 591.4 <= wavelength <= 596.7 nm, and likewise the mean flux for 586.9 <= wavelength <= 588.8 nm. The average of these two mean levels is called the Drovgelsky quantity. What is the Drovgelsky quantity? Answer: 12.6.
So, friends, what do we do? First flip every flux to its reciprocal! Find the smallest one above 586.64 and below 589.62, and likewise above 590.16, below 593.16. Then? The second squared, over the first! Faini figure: 0.0669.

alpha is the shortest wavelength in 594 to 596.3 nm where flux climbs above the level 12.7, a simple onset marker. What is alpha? 594.045 nm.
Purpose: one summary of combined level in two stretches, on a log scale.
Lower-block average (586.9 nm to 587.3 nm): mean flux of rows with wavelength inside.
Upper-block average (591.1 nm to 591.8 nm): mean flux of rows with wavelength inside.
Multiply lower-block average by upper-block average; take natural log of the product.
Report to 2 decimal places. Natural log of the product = 5.07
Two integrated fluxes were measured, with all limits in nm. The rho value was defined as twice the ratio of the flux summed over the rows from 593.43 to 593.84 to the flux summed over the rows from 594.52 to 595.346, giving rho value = 1.1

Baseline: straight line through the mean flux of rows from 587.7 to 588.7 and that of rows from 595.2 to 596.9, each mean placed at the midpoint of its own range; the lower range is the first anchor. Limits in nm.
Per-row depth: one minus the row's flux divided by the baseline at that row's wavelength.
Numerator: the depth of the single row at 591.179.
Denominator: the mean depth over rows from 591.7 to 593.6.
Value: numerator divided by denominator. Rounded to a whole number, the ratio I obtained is 2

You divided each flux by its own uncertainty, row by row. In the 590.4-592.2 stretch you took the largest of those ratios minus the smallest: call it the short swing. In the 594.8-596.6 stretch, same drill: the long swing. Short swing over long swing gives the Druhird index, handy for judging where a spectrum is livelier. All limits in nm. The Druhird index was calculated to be 1.1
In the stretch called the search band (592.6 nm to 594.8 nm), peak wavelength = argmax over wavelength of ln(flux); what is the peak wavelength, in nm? 592.679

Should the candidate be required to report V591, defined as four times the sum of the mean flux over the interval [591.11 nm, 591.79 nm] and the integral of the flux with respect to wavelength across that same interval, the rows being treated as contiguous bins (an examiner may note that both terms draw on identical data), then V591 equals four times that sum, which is 83.7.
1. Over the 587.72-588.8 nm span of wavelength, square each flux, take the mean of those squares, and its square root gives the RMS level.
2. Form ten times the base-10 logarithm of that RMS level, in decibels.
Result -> 10.86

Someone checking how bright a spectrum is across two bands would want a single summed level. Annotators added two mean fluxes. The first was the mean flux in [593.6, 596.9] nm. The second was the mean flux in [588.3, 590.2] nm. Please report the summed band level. 23.4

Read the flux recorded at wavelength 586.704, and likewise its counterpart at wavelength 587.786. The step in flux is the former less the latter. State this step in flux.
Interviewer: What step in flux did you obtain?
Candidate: -1.5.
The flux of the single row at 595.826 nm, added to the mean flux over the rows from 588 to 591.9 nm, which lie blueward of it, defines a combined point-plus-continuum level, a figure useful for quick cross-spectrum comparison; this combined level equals 24.5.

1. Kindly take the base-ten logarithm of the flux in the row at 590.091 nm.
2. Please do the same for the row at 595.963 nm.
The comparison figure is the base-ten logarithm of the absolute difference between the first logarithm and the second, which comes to -1.29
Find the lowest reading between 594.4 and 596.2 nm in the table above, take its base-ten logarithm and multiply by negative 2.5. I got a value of -2.65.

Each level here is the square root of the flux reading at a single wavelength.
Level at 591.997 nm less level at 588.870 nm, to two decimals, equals 0.58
